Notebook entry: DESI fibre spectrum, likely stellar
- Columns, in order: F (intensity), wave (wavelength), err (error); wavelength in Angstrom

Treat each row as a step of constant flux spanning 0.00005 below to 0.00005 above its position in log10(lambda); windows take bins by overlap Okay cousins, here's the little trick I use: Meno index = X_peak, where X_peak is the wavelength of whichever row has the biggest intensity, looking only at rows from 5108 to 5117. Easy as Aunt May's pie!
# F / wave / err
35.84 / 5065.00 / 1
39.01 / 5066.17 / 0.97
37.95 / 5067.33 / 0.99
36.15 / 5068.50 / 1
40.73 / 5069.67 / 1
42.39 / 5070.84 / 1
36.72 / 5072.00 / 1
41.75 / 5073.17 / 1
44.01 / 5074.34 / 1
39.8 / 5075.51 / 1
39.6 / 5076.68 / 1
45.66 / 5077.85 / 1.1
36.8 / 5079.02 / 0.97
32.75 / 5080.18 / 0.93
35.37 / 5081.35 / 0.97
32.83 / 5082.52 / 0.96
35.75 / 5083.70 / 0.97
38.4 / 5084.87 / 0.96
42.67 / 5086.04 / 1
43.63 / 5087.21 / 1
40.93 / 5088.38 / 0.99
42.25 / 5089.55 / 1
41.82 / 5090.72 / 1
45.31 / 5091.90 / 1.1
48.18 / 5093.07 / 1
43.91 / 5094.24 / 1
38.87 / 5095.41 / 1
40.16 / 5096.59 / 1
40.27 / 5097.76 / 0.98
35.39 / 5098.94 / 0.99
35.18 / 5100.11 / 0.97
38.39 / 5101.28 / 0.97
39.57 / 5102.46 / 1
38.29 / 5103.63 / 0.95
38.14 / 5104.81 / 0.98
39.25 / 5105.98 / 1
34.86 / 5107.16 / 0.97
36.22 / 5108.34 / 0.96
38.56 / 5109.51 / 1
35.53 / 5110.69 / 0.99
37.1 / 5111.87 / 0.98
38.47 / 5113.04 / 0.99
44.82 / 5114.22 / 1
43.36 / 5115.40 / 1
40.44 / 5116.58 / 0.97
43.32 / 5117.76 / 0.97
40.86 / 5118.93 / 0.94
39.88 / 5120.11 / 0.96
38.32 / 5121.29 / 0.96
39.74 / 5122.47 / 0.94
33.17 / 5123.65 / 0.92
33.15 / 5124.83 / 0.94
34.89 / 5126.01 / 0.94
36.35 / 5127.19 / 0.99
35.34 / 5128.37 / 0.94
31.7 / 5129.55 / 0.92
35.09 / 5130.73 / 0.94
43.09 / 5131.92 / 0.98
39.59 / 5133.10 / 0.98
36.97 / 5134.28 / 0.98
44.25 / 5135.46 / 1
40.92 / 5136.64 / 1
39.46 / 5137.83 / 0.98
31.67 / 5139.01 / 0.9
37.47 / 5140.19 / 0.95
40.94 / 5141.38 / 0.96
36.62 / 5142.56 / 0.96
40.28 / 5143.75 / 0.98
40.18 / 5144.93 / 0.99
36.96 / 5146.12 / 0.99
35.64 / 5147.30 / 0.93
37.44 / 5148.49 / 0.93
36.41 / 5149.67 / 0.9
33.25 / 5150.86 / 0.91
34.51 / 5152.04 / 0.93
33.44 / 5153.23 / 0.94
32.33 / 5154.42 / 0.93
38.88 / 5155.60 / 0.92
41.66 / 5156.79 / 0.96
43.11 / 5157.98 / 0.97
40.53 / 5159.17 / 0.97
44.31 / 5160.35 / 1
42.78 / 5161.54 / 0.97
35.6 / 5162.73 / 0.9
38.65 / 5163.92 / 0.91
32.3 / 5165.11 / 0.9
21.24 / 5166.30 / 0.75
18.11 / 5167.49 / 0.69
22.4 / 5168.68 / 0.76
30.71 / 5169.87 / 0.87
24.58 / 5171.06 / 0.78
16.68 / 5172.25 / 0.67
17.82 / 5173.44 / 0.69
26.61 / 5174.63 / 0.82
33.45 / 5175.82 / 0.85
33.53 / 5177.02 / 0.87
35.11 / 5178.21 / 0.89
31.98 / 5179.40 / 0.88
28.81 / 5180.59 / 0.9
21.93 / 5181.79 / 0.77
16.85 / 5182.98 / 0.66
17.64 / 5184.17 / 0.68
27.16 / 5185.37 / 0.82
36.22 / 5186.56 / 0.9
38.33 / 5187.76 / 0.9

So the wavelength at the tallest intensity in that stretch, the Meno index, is 5114.22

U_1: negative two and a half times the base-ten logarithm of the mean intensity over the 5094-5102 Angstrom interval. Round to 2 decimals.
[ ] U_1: -3.97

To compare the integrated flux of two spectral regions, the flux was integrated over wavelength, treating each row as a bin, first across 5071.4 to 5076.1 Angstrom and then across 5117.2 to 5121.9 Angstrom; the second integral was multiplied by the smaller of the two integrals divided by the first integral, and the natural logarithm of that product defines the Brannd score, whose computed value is 5.25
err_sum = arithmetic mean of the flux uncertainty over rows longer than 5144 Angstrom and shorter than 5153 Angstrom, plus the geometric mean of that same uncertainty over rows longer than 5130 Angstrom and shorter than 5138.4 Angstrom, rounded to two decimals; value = 1.92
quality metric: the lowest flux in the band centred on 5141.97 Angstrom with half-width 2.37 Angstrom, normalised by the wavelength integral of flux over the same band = 0.199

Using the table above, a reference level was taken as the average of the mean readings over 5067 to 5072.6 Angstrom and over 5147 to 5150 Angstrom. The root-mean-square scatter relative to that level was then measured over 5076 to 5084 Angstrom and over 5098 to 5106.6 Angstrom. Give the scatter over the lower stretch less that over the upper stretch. 2.6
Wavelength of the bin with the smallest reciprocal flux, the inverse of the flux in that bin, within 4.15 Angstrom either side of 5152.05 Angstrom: 5155.60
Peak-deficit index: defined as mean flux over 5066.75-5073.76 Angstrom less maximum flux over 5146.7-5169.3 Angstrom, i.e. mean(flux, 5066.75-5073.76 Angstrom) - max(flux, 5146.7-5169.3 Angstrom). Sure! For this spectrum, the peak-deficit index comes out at -5.0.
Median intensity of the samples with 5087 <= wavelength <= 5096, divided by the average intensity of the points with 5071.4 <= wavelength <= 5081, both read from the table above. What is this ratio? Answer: 1.08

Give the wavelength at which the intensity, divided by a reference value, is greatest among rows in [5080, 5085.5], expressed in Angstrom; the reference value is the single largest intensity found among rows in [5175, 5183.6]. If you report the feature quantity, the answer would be 5084.87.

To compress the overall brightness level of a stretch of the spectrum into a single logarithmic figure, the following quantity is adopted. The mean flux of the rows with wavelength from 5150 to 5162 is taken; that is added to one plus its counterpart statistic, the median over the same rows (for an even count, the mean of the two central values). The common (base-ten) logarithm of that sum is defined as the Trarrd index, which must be 1.90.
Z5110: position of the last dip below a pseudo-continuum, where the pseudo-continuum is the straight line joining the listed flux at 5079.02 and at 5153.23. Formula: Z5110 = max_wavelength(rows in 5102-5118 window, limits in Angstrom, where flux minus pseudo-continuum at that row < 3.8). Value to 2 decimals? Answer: 5113.04 Angstrom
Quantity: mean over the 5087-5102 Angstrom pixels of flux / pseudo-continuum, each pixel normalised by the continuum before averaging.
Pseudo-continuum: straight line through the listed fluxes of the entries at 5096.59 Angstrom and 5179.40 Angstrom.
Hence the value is 1.02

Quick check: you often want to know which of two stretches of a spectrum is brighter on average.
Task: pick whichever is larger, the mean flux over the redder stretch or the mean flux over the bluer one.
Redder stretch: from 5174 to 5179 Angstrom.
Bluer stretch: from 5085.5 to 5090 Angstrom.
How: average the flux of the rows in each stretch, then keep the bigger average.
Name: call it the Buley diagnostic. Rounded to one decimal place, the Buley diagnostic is 42.4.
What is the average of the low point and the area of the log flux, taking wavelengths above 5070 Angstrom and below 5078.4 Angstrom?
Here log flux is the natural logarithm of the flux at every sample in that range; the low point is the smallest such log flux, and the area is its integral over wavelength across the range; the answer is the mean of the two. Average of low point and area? 17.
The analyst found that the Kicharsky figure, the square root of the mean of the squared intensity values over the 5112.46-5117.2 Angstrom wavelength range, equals 42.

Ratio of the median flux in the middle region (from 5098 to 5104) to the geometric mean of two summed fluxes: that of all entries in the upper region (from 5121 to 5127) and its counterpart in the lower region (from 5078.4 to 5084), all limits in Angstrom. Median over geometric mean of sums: 0.217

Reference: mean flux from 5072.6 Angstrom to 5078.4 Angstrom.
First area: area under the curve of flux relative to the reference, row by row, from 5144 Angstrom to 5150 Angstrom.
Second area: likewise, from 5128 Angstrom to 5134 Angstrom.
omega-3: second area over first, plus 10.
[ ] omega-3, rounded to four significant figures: 10.99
